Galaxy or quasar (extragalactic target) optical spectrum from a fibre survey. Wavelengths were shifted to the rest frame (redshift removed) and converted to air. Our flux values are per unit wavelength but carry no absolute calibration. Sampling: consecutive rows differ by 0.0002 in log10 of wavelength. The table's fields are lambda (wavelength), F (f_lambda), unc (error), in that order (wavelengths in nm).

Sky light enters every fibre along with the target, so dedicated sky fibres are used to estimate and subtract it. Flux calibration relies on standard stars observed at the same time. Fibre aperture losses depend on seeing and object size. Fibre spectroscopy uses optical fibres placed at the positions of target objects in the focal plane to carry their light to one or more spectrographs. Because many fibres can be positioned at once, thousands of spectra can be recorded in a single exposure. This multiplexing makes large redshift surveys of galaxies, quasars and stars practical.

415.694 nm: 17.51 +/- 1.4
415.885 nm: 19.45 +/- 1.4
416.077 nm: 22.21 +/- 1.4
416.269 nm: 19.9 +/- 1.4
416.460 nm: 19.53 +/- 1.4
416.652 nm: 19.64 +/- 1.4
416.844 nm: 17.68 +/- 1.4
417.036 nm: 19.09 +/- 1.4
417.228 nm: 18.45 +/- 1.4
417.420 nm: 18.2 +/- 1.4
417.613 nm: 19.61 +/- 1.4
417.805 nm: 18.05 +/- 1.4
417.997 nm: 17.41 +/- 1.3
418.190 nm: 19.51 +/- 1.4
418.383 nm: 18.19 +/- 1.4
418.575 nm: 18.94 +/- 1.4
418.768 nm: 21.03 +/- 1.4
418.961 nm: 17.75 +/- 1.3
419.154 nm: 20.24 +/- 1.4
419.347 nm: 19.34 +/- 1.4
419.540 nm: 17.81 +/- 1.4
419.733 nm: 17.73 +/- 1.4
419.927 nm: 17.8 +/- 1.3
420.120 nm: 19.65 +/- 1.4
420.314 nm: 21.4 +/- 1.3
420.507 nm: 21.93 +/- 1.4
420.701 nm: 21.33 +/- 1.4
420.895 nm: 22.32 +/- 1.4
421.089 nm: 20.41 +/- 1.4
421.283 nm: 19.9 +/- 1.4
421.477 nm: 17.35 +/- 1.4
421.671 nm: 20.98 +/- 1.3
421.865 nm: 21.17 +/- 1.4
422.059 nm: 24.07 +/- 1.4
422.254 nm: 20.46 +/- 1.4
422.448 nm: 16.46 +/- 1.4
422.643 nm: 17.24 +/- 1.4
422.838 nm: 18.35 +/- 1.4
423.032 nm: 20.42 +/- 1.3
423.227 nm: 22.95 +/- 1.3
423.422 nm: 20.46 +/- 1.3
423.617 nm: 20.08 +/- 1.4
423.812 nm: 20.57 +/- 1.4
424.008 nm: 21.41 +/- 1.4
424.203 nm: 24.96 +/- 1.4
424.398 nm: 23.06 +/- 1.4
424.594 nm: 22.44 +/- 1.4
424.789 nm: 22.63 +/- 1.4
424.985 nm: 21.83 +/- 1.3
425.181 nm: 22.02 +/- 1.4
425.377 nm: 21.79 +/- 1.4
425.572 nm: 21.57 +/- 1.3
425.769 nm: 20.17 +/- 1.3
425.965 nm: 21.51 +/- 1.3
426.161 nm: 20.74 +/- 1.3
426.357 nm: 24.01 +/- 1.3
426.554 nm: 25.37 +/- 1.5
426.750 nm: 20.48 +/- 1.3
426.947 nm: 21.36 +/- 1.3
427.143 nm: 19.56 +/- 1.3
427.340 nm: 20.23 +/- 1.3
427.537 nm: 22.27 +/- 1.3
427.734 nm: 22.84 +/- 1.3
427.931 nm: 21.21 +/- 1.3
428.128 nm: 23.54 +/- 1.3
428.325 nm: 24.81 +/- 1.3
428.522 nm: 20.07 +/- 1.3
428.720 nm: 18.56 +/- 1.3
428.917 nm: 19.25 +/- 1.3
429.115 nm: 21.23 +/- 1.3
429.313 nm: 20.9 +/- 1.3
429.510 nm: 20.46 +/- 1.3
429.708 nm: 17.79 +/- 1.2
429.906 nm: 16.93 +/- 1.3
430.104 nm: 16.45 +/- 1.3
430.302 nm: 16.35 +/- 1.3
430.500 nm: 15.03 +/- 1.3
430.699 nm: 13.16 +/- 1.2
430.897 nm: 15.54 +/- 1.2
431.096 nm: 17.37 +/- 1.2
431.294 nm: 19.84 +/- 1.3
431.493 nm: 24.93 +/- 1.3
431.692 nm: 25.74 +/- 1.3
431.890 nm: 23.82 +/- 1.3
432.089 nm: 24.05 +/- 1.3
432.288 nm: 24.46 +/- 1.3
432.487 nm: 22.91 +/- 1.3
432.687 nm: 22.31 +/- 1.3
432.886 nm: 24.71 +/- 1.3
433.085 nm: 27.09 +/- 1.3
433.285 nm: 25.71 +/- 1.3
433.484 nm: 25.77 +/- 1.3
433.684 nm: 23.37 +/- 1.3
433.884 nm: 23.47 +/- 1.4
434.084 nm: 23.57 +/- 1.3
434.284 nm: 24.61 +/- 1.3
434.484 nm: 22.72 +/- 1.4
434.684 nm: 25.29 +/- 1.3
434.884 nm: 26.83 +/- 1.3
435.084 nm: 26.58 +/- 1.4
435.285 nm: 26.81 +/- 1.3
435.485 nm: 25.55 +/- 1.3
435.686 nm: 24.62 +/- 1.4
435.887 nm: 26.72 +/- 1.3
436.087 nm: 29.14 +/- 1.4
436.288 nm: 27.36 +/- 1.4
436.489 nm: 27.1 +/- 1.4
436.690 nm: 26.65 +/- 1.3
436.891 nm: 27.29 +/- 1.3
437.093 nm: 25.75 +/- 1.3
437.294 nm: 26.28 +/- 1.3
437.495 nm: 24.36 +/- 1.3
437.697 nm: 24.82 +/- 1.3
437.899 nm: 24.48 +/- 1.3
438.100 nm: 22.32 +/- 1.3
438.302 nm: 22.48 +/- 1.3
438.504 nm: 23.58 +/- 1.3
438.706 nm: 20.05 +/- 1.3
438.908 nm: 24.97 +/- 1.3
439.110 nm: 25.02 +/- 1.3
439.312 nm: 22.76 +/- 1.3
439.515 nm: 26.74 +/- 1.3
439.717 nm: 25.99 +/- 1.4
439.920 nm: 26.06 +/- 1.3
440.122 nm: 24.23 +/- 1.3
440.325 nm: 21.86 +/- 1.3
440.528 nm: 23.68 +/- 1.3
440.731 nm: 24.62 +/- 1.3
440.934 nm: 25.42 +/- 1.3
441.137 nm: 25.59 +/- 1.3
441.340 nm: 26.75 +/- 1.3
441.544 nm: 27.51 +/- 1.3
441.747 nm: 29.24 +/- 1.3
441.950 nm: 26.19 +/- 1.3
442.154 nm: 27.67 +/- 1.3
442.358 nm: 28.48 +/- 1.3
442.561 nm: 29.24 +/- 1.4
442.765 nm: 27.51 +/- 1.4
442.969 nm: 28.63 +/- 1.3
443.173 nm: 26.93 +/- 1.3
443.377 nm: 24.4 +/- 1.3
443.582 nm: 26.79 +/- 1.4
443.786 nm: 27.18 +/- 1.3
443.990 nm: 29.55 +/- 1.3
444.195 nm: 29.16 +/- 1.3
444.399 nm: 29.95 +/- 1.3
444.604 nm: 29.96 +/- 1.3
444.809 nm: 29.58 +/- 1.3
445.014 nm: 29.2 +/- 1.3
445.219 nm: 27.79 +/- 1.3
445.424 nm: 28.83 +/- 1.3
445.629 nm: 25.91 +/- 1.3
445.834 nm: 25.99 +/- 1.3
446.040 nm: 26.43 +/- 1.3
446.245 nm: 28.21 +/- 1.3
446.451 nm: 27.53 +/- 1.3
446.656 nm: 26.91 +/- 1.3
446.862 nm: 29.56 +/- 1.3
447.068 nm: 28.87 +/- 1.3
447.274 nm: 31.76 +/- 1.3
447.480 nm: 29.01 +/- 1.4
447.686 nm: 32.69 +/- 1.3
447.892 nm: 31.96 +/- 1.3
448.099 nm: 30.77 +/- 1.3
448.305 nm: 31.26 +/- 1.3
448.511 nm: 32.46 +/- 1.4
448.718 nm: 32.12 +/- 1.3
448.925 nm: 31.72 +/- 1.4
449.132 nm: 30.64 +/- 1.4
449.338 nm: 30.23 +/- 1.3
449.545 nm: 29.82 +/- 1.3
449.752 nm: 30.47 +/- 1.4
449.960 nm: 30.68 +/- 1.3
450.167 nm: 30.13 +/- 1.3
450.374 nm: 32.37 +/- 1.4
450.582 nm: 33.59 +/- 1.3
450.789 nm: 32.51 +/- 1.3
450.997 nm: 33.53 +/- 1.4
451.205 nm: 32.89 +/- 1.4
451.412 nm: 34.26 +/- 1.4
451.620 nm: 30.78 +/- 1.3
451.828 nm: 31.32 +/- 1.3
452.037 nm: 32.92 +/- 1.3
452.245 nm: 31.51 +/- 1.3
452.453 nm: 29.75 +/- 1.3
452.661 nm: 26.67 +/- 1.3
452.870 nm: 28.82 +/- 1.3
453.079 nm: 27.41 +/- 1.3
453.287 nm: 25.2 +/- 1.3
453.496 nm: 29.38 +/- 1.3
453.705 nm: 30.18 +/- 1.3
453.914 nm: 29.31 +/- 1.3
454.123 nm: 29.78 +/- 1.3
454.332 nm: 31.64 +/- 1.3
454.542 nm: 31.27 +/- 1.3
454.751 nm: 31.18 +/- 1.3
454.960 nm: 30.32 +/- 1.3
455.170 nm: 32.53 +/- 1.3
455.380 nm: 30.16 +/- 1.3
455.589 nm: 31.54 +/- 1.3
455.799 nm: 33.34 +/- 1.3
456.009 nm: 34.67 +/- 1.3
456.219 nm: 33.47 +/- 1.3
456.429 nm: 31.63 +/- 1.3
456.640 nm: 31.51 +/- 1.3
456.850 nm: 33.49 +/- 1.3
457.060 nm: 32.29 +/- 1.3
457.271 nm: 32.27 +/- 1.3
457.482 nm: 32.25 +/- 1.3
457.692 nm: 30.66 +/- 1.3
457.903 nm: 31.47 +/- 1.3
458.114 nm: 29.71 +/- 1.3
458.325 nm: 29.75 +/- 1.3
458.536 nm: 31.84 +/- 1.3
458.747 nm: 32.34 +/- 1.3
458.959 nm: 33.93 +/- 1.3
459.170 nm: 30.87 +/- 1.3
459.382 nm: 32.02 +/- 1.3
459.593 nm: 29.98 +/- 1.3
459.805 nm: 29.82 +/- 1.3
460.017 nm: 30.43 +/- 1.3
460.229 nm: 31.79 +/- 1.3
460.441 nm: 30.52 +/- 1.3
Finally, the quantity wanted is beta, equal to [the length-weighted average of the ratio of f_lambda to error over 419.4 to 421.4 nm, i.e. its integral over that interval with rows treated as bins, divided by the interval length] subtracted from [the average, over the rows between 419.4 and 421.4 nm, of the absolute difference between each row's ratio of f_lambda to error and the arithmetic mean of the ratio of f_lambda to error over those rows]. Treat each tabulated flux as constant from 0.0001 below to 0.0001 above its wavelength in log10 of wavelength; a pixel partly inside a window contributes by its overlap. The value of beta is -13.4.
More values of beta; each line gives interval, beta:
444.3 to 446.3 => -20.7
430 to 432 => -12.1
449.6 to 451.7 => -23.0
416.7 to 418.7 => -13.0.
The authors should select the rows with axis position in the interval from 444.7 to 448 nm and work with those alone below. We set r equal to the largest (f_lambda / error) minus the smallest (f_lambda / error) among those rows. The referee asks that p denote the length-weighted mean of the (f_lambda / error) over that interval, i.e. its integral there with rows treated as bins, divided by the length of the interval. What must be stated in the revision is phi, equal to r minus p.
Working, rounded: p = 22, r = 5.2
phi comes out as -17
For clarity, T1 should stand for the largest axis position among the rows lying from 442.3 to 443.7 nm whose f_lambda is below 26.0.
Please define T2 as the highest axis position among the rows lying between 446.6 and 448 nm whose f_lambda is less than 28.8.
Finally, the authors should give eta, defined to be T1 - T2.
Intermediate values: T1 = 443.377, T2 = 446.656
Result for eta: -3.28 nm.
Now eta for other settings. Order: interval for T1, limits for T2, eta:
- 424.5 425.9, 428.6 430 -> -4.14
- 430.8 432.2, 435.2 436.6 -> -4.40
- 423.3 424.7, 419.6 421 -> 3.70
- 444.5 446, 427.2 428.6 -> 17.31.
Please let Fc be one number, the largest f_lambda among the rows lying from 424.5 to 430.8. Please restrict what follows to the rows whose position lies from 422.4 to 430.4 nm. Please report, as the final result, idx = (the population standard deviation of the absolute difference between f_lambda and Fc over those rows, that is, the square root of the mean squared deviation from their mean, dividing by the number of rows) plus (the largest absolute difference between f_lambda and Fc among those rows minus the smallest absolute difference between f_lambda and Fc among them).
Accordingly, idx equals 11.3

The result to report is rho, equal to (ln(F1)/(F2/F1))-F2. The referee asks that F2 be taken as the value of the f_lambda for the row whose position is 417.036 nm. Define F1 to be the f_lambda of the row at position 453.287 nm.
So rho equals -15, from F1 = 25.2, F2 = 19.09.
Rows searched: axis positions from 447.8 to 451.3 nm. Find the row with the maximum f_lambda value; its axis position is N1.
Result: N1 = 450.582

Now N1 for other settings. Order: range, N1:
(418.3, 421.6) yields 420.895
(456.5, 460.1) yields 458.959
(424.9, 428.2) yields 426.554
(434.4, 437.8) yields 436.087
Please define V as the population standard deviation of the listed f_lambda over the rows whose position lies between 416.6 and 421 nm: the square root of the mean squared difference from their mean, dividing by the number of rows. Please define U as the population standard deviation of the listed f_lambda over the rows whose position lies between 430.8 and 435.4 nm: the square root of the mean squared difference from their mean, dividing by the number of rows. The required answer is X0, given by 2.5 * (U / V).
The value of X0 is 4.8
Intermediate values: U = 2.8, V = 1.5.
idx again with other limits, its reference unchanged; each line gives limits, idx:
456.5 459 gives 5.5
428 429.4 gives 8.3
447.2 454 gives 10.7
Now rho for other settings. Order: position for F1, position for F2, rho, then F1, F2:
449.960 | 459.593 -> -26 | 30.68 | 29.98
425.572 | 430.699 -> -8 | 21.57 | 13.16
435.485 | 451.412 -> -32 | 25.55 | 34.26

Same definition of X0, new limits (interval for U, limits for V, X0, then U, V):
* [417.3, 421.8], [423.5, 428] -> 2.6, 1.5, 1.5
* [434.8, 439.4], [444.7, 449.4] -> 2.4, 2.0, 2.1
